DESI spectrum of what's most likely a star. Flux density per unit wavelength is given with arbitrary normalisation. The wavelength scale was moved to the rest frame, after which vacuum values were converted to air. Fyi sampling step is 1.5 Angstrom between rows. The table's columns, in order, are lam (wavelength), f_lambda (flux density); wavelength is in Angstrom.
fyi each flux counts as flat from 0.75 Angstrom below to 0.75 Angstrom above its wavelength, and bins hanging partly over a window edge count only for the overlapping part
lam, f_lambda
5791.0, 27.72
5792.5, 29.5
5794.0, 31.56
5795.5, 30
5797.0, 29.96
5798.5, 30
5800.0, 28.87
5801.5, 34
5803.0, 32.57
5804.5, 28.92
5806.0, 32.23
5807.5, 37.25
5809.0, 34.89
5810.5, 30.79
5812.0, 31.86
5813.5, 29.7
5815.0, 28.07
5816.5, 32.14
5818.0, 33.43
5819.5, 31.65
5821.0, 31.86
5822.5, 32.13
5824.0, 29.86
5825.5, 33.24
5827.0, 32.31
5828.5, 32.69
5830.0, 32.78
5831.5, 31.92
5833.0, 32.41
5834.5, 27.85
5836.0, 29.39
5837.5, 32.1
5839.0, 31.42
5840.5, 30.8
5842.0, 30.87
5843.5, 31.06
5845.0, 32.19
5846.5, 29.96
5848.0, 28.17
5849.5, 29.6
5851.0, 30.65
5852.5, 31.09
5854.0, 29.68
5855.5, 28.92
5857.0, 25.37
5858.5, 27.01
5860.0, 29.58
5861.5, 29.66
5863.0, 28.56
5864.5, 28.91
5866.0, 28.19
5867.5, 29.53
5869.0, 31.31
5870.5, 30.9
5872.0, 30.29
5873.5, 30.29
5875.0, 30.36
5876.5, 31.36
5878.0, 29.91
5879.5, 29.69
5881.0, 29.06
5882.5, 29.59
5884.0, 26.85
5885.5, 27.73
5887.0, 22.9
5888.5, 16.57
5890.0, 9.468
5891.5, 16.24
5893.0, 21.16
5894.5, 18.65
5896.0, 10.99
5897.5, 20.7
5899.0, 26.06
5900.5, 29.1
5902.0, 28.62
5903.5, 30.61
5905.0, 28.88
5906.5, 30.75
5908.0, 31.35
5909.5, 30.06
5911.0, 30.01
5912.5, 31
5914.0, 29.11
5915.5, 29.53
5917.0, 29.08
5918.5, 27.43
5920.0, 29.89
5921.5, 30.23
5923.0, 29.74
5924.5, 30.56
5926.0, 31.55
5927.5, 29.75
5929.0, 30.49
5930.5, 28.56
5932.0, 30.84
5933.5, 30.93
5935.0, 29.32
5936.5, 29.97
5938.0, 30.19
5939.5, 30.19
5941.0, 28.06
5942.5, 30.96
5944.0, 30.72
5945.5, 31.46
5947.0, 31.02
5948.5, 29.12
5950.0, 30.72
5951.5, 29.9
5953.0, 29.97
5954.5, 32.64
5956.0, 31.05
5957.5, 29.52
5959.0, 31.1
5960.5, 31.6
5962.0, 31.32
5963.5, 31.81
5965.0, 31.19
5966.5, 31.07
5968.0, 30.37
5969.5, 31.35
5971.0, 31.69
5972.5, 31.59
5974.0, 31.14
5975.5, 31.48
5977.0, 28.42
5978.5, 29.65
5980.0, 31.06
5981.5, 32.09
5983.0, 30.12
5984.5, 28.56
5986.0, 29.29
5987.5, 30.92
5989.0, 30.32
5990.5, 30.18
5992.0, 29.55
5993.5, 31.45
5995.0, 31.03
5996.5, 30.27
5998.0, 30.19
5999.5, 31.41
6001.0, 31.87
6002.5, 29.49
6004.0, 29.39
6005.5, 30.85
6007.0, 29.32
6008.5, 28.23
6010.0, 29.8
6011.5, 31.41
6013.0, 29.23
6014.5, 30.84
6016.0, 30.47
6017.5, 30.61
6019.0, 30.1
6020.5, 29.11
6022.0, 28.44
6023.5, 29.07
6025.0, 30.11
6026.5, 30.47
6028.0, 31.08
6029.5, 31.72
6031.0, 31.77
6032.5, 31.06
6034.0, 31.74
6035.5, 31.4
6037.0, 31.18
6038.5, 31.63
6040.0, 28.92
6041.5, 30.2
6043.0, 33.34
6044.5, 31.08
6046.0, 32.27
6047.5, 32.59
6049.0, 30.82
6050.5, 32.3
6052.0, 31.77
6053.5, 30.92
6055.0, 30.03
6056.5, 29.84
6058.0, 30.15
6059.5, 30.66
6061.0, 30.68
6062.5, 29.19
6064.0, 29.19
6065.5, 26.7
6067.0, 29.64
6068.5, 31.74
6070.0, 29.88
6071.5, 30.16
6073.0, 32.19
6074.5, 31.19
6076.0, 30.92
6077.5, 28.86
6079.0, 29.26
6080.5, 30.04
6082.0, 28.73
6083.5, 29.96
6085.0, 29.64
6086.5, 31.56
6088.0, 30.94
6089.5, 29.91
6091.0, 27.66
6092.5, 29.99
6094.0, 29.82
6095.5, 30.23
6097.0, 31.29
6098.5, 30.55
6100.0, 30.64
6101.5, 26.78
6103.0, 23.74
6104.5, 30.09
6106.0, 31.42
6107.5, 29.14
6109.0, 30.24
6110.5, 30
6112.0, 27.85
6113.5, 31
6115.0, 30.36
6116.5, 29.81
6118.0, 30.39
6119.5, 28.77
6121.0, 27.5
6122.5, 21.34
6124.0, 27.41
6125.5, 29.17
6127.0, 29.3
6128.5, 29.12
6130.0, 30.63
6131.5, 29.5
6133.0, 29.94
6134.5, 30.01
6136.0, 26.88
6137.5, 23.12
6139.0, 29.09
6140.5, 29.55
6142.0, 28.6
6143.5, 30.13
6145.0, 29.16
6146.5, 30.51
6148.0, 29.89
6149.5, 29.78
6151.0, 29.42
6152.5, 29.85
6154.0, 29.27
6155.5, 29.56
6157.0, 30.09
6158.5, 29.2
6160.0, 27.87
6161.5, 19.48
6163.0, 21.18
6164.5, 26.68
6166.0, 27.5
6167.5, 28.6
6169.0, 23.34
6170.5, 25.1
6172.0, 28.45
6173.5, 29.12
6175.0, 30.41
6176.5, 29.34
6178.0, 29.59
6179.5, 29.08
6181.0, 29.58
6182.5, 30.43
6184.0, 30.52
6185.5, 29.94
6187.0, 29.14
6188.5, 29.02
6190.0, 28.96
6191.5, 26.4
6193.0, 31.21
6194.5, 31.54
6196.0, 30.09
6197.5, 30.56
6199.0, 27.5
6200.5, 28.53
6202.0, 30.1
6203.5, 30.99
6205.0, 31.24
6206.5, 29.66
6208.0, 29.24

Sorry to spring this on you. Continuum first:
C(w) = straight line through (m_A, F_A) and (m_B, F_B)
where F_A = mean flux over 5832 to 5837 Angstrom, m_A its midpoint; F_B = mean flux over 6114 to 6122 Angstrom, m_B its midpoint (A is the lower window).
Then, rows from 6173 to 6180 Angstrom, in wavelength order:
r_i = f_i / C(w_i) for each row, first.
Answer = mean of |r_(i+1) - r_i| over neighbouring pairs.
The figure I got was 0.027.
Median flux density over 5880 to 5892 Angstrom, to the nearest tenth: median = 24.9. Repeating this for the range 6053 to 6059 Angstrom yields 30.1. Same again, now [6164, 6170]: 27.1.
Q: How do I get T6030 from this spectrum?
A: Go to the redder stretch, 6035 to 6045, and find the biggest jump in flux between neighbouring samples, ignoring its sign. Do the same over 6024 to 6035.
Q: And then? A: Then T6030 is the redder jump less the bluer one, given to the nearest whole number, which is 2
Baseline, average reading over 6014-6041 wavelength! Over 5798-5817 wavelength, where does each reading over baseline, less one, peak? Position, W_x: 5807.5 Angstrom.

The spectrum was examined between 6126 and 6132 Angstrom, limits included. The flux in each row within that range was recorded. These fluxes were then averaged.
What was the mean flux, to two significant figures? 30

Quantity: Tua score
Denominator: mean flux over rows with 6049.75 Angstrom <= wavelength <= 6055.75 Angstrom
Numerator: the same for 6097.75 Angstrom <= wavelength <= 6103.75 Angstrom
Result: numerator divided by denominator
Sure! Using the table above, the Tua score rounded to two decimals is 0.89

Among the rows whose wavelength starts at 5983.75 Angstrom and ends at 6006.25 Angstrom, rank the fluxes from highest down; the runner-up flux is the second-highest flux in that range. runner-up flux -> 31.45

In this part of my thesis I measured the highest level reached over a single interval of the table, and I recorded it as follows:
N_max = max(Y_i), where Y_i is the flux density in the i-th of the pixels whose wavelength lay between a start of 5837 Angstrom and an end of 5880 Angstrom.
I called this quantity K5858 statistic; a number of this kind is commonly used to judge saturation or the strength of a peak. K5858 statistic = 32.19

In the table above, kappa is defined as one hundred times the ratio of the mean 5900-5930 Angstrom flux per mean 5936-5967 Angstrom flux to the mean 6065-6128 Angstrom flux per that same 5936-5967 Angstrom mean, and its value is 102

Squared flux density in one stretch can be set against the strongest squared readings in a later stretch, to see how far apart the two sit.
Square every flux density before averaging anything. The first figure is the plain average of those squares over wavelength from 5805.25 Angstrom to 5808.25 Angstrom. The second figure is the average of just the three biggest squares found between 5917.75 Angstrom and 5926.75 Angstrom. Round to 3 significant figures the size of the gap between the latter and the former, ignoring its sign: 265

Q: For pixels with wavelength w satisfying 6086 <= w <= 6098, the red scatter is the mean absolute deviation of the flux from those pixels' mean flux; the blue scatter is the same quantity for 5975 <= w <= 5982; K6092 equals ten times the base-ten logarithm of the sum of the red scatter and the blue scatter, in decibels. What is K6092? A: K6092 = 3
